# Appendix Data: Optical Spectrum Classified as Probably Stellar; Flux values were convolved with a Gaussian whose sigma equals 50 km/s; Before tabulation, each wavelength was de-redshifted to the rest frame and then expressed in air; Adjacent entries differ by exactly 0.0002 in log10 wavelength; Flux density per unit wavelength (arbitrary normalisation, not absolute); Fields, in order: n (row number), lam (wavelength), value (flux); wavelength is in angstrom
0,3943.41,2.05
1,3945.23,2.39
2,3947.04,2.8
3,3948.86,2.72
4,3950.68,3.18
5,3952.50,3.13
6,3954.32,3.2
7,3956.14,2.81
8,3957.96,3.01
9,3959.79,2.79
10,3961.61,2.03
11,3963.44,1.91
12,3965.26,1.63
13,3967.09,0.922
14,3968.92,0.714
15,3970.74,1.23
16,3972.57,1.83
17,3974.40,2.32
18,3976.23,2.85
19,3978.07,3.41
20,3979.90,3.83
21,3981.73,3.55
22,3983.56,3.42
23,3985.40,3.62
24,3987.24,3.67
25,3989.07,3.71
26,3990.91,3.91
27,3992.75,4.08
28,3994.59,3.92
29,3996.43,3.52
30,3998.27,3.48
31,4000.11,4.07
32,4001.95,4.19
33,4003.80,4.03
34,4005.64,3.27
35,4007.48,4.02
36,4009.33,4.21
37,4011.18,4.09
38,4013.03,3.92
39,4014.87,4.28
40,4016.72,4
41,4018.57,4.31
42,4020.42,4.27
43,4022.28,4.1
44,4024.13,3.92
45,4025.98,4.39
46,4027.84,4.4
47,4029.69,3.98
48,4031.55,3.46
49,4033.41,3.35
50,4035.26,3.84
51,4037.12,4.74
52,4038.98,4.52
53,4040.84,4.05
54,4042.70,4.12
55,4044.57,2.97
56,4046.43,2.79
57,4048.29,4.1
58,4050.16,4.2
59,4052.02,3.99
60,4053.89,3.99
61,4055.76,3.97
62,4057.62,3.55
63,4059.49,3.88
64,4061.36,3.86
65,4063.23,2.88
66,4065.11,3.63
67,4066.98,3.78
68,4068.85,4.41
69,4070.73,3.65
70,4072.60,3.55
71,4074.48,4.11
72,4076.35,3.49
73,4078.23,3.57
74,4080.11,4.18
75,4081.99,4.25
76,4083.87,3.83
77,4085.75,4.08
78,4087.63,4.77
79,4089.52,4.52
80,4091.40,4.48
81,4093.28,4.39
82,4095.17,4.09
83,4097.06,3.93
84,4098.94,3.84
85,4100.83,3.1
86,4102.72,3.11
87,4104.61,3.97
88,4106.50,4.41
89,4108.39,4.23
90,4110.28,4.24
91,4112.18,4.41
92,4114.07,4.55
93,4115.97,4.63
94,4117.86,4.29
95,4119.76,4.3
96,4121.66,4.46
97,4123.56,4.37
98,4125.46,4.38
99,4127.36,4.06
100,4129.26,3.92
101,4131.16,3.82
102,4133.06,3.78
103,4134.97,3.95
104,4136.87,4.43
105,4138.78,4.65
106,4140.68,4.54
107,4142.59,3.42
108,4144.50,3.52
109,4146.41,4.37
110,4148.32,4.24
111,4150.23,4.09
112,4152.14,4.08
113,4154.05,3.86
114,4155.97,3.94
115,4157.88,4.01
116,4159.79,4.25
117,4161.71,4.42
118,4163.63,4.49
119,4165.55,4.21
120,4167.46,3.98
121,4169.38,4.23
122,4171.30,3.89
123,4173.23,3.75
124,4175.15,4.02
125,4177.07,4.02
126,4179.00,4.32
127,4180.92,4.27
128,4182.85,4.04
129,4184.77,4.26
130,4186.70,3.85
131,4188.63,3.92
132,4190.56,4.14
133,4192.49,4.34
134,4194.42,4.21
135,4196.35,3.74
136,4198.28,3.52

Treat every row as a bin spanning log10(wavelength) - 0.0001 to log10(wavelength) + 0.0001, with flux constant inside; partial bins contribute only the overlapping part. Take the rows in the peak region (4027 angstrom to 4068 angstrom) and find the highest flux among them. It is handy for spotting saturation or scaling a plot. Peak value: 4.74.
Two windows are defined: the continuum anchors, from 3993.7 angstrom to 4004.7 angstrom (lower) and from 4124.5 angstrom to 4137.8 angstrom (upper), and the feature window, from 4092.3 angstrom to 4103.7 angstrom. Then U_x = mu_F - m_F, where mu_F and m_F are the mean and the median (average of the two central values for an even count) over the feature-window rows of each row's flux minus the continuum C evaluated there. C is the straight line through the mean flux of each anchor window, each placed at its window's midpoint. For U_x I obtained -0.14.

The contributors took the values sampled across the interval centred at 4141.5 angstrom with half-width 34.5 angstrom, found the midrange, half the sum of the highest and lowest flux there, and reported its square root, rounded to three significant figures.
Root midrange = 2.01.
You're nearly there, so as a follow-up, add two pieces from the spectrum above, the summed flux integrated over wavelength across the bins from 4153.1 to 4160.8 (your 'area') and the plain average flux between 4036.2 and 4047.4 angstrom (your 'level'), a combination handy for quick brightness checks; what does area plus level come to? 35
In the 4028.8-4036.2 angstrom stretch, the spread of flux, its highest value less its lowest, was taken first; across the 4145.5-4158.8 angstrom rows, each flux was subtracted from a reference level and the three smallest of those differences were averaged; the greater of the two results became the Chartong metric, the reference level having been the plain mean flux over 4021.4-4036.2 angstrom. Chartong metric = 0.6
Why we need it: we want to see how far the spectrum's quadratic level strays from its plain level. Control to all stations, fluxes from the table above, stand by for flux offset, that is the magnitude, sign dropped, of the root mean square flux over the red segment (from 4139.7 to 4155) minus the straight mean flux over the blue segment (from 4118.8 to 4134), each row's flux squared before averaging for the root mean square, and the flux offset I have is 0.10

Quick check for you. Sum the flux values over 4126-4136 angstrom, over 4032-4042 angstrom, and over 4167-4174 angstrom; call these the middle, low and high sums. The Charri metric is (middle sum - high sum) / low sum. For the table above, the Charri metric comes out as 0.2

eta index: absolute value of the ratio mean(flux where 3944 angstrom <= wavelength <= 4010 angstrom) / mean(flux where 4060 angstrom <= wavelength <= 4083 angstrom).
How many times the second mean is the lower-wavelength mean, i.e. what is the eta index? 0.80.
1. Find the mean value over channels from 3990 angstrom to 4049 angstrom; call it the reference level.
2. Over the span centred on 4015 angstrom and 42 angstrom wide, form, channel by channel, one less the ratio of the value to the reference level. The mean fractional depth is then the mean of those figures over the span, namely -0.003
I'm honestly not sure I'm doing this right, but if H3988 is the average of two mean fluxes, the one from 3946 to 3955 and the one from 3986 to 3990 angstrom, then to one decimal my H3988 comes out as 3.3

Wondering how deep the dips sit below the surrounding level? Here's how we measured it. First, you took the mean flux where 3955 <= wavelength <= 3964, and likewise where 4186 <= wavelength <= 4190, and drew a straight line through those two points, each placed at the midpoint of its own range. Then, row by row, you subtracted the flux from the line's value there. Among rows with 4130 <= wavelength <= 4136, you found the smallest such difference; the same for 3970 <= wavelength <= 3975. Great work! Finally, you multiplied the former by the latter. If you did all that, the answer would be -0.11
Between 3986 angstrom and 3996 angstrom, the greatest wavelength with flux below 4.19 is 3994.59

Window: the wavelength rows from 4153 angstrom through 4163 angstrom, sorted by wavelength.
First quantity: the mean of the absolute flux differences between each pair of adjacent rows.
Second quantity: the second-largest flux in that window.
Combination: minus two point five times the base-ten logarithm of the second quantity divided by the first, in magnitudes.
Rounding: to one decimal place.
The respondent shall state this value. -3.7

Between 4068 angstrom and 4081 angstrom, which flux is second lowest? 3.55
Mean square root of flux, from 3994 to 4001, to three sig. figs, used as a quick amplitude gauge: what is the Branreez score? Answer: 1.93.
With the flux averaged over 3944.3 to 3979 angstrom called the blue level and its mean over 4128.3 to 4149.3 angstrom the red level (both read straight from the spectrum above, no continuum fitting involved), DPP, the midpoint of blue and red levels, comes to 3.2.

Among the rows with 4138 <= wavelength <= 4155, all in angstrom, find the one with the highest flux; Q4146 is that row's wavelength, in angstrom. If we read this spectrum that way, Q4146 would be 4138.78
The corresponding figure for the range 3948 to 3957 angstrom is 3954.32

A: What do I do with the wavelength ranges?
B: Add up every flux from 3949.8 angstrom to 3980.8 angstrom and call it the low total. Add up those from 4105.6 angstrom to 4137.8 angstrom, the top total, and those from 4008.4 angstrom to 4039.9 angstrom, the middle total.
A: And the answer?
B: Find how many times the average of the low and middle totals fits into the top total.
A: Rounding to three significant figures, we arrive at 1.31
